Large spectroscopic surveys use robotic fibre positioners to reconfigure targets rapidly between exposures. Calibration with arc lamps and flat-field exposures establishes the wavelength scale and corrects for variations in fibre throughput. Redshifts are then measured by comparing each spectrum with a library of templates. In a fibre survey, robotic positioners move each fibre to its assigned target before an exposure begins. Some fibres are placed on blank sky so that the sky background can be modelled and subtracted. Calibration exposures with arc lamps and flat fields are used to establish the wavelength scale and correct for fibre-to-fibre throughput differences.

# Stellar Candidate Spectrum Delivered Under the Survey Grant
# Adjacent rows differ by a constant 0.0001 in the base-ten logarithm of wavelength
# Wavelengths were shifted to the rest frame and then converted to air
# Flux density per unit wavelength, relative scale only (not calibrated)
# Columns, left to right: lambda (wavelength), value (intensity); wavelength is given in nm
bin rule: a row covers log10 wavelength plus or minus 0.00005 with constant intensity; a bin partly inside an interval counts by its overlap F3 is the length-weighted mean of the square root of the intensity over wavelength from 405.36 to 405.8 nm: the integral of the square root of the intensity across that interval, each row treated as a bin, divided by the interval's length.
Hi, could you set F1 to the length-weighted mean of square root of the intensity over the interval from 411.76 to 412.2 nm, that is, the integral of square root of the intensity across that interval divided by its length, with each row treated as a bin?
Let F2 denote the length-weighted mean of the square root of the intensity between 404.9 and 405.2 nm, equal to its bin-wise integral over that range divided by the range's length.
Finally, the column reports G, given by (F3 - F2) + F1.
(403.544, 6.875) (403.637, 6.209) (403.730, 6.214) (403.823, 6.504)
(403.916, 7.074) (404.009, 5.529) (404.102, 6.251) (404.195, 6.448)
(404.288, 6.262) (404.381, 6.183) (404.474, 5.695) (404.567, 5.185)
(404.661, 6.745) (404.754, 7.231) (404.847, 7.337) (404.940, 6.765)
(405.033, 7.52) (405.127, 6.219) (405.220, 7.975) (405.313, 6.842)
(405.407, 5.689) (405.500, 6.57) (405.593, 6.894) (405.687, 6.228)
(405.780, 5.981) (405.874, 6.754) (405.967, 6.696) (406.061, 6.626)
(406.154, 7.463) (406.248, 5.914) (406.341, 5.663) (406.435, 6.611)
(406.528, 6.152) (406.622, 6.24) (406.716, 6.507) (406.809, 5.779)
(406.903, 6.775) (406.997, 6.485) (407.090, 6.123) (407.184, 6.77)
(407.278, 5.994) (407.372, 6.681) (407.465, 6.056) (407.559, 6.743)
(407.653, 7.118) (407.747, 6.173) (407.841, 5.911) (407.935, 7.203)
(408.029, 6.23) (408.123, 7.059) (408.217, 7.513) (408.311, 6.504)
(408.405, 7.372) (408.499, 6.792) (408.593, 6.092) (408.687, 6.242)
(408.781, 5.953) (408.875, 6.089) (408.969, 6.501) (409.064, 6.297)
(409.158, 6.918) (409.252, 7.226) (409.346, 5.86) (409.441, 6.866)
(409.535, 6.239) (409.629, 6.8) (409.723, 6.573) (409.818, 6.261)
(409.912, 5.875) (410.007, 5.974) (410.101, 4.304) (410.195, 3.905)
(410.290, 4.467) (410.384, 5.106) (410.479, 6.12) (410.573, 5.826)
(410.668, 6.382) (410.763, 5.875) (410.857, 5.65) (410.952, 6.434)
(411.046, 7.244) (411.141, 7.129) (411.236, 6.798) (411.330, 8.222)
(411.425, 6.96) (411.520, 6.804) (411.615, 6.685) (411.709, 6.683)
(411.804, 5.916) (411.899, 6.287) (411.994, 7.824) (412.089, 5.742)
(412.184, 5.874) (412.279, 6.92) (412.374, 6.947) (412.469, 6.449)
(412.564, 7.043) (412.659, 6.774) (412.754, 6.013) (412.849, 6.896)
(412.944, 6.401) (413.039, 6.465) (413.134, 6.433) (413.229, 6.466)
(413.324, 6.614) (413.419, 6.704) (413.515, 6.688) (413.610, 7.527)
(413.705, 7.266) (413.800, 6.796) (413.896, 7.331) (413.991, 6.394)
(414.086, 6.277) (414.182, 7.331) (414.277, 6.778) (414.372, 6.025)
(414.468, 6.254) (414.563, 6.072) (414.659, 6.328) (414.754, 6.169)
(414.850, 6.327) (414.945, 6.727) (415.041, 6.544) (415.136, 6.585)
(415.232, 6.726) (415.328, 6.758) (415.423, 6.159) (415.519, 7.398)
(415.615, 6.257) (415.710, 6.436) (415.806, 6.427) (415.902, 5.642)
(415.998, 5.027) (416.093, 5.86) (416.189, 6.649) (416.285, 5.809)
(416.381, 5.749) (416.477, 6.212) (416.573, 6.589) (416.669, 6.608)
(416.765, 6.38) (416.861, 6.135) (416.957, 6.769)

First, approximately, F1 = 2.52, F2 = 2.63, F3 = 2.51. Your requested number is 2.39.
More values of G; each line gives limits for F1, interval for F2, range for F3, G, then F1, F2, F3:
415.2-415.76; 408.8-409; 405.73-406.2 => 2.66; 2.57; 2.50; 2.59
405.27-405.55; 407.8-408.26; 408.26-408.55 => 2.55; 2.52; 2.60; 2.62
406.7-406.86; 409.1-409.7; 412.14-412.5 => 2.45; 2.47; 2.58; 2.56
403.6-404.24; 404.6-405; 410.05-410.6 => 2.09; 2.51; 2.64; 2.22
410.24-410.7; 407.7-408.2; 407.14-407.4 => 2.32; 2.35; 2.56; 2.54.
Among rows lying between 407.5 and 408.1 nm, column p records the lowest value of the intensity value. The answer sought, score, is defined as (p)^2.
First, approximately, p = 5.911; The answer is 35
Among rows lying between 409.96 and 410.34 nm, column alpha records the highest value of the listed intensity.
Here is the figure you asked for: 5.974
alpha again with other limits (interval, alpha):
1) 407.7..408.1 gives 7.203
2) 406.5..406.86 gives 6.507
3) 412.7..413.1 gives 6.896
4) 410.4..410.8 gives 6.382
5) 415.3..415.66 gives 7.398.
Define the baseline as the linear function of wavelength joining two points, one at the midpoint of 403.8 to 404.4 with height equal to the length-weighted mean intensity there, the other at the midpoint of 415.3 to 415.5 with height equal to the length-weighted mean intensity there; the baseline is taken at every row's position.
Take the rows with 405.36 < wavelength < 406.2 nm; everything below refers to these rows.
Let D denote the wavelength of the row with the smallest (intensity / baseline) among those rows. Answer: 405.407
